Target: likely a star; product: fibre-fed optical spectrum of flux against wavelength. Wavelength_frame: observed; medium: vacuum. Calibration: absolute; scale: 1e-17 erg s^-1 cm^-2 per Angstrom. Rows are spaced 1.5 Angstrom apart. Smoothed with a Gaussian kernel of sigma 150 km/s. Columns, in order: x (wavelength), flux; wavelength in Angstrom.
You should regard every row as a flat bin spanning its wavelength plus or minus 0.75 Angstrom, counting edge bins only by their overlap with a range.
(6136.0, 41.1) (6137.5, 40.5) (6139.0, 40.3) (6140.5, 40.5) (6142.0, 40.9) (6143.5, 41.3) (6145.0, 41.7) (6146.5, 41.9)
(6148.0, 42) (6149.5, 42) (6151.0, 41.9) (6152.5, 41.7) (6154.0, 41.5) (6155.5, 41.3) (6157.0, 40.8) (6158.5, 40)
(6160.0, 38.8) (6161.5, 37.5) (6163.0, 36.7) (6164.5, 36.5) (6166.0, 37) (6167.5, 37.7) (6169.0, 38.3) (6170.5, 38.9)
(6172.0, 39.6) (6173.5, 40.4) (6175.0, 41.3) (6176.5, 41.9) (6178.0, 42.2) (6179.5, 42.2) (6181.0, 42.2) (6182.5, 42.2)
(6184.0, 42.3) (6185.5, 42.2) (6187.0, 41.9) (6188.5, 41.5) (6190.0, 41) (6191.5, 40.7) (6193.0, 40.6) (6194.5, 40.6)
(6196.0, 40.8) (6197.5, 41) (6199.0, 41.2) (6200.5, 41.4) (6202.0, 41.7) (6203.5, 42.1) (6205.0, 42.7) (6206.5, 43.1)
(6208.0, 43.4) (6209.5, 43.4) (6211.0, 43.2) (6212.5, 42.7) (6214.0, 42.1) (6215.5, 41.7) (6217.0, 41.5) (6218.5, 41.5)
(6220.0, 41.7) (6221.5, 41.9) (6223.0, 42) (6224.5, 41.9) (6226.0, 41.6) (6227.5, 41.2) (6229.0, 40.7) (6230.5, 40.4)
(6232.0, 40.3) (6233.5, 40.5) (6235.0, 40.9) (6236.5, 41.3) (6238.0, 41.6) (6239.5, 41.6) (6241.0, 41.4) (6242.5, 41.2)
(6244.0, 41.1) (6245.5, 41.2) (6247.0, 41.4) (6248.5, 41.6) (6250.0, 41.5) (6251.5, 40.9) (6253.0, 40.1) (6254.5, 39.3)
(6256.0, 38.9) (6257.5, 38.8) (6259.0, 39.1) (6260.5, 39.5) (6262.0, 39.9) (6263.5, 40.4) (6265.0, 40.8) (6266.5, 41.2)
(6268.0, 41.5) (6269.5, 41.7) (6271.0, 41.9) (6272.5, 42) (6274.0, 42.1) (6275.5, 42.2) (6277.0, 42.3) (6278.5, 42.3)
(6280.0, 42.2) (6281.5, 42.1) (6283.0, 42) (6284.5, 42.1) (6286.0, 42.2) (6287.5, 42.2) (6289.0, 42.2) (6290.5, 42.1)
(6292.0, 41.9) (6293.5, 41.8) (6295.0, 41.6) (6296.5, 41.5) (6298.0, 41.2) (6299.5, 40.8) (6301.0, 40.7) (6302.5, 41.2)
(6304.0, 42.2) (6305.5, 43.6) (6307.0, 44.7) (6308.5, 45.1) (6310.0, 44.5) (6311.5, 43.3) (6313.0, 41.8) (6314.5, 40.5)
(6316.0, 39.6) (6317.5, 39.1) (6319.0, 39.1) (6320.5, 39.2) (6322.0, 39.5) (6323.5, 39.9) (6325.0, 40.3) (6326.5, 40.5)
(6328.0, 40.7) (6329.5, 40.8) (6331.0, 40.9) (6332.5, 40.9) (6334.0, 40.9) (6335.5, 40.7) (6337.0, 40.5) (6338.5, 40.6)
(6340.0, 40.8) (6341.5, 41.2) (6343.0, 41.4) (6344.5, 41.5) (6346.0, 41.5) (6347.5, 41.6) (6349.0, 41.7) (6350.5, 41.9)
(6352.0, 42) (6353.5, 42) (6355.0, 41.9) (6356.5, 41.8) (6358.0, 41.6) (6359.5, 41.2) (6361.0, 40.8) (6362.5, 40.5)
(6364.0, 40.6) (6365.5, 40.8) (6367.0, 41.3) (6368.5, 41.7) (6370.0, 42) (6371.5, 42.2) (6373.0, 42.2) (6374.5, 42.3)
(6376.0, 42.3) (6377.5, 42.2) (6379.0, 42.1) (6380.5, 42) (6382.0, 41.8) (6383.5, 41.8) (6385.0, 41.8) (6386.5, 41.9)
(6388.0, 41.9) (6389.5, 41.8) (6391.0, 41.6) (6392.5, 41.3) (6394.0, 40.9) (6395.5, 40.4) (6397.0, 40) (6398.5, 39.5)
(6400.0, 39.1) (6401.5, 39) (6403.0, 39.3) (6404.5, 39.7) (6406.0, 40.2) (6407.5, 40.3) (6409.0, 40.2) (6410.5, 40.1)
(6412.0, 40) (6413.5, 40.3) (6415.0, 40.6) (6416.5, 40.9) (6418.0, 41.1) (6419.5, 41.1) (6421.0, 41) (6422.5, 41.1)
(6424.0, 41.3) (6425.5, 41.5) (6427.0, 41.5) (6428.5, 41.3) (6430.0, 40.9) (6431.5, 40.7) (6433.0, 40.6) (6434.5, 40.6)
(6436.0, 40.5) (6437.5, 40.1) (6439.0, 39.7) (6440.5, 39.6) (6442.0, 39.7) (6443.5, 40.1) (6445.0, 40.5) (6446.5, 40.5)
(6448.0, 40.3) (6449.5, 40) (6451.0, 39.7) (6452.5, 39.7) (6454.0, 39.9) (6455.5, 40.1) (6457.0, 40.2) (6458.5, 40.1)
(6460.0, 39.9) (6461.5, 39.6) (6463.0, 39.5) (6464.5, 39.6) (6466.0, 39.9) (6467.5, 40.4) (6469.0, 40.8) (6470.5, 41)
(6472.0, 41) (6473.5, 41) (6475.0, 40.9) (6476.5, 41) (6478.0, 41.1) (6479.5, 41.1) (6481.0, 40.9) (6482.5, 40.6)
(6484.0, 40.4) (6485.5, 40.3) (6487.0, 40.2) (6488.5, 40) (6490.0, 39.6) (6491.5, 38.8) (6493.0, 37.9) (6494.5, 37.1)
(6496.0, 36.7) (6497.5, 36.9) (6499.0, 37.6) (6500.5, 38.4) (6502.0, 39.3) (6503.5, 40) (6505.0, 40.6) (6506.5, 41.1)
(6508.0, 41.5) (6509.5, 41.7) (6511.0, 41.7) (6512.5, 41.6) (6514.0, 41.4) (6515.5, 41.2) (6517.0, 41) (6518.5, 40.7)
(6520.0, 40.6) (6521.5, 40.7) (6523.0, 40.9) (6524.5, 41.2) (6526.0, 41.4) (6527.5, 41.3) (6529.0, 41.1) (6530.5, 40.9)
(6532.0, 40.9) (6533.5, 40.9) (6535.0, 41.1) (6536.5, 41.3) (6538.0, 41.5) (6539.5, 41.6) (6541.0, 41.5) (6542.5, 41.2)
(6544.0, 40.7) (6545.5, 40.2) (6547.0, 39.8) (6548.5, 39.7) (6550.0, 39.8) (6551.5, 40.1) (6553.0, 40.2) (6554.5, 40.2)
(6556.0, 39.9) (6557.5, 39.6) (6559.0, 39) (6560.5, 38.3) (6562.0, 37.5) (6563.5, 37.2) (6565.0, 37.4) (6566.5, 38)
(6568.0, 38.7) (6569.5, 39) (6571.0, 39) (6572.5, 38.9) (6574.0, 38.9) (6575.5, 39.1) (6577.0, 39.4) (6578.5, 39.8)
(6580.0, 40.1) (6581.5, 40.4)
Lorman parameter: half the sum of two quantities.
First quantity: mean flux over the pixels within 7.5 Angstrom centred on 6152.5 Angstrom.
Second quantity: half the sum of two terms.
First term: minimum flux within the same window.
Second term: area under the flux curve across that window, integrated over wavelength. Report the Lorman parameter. 109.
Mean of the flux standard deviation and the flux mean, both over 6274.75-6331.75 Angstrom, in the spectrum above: 21.5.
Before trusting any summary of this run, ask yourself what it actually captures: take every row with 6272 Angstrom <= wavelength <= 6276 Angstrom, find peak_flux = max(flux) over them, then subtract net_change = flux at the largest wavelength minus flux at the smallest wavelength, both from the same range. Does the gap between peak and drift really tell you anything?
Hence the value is 42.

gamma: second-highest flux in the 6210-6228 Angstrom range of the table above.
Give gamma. 42.7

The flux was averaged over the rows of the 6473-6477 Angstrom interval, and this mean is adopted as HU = 41.0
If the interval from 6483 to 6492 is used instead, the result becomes 39.9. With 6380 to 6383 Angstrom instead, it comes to 41.9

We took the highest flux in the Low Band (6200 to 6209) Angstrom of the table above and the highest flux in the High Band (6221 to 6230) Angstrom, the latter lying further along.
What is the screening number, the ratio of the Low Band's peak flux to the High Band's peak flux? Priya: 1.03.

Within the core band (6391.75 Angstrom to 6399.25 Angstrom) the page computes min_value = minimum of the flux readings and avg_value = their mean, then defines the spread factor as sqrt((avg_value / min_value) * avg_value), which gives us 6.43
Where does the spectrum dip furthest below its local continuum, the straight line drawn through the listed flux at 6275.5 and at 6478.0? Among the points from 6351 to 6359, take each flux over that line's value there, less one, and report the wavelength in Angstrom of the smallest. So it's 6358.0 Angstrom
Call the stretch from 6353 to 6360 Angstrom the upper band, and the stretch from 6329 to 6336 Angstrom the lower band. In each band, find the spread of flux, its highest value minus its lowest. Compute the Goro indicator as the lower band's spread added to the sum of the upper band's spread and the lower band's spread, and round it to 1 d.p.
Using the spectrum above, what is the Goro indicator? 1.2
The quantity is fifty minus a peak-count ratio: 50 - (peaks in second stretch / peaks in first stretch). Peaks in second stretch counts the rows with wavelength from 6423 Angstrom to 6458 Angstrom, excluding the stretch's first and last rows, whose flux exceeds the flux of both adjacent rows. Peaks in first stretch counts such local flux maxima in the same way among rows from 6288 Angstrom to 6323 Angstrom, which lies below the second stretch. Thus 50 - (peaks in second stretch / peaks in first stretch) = 50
